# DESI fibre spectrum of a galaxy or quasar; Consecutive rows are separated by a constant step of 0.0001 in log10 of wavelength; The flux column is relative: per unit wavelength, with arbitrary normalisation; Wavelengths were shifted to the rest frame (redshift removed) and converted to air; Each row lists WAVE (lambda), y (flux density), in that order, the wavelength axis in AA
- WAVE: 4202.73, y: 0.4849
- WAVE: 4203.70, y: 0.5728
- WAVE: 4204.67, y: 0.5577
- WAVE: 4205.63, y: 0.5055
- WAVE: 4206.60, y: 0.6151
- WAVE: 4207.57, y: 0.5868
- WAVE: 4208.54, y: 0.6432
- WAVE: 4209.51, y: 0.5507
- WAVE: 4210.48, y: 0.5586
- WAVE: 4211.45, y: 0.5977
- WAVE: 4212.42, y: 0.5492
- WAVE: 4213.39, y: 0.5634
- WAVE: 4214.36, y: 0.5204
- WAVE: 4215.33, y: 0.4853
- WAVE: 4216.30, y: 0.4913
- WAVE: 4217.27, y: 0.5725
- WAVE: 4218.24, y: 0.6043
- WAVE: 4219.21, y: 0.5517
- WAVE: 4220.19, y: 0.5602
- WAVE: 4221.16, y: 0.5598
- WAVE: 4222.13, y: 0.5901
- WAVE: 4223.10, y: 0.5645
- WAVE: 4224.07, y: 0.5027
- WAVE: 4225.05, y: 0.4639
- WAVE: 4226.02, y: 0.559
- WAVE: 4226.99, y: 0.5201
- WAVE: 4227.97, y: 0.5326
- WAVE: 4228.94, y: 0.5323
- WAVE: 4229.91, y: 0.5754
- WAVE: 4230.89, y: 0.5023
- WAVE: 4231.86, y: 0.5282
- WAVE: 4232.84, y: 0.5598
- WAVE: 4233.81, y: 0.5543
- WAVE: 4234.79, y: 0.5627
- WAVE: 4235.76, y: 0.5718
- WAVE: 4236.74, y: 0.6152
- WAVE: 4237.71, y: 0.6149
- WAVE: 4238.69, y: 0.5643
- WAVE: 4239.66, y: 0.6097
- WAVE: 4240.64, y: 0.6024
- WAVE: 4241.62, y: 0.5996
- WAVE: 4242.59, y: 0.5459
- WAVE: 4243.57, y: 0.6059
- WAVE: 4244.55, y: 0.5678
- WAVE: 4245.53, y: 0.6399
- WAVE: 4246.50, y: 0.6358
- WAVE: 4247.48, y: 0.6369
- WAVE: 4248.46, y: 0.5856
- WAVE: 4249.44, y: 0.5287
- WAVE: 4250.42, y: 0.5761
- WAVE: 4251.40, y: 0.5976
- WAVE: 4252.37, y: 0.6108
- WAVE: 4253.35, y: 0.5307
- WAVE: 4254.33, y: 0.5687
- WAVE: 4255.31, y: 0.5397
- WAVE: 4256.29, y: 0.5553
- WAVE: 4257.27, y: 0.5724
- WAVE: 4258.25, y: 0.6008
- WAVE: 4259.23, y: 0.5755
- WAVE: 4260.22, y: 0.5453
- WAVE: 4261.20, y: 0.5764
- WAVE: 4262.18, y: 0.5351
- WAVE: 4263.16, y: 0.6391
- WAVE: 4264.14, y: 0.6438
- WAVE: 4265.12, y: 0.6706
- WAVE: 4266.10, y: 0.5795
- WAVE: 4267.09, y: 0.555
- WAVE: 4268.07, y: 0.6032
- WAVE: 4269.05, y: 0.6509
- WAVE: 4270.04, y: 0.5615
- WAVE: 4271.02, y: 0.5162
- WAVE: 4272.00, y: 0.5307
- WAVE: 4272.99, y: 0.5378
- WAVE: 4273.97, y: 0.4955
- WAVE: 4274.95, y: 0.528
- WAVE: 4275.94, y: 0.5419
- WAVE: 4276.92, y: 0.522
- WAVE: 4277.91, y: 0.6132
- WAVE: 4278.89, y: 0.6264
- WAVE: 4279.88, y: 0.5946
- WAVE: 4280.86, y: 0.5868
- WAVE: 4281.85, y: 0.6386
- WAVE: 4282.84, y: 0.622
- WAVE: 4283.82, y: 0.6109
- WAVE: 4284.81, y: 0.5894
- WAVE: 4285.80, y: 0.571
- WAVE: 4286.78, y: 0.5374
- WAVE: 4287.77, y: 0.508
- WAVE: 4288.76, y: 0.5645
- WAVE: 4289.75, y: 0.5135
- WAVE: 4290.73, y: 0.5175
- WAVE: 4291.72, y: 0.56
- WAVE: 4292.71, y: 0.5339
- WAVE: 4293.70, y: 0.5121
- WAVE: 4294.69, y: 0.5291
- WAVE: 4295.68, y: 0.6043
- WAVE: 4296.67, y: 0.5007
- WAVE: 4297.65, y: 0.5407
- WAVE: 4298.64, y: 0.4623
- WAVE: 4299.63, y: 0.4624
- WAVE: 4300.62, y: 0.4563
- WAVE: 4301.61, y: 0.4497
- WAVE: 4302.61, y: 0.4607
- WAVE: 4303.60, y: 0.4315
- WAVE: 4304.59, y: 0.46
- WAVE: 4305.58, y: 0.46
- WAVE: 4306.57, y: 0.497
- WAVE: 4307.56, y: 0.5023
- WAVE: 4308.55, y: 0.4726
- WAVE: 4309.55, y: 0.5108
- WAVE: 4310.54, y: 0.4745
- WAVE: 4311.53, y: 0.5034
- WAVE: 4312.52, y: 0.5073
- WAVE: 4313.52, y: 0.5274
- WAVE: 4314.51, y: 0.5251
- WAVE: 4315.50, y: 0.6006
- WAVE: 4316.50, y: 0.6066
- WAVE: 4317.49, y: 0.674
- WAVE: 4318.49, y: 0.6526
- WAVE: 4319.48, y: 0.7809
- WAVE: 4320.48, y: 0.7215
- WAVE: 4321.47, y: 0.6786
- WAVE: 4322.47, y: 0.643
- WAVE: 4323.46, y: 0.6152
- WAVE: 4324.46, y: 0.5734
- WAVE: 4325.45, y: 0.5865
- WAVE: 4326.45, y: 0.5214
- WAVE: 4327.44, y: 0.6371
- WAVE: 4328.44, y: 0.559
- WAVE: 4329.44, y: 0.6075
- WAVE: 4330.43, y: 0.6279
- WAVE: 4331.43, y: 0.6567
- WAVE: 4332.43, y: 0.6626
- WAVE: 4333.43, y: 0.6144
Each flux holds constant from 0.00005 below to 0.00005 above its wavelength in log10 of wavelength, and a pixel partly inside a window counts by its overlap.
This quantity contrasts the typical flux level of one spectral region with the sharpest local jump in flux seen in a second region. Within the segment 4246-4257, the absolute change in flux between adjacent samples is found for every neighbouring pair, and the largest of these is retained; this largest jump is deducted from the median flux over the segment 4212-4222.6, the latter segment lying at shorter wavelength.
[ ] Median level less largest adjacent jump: 0.48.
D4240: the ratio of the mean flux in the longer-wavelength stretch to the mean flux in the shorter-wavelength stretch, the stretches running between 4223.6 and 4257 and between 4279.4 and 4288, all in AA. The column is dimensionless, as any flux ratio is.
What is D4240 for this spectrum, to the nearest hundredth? 1.03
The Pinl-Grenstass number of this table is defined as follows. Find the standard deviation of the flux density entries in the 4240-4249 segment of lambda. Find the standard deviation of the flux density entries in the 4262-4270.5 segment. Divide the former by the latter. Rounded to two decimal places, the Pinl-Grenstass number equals 0.66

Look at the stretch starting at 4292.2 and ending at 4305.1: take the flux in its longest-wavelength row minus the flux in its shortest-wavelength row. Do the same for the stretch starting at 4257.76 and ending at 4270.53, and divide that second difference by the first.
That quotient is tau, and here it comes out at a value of 0.5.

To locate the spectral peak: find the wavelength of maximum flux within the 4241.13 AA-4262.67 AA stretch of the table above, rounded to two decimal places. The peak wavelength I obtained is 4245.53 AA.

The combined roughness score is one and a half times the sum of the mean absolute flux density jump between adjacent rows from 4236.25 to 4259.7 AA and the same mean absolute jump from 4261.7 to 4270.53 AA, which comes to 0.131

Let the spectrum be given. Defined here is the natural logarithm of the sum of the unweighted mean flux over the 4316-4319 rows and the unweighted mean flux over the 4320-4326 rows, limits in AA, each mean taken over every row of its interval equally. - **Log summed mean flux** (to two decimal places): 0.25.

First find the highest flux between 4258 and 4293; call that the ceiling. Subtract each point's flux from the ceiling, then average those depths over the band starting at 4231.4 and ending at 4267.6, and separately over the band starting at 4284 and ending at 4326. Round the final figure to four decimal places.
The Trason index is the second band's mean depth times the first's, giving 0.0109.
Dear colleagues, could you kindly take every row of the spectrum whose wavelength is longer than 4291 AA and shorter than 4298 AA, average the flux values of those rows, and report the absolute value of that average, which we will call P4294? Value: 0.54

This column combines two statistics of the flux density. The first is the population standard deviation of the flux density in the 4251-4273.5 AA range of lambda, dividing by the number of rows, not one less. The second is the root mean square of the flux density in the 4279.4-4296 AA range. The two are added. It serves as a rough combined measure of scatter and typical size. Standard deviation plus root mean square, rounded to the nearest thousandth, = 0.608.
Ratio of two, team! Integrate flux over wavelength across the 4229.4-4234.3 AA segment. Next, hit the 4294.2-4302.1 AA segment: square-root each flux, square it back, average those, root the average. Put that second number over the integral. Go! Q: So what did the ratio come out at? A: 0.27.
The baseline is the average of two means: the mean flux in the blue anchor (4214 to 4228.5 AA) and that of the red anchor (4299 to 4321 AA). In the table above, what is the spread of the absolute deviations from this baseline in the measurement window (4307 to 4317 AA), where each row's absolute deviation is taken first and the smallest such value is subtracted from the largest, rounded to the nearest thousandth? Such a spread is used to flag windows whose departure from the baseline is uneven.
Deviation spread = 0.062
